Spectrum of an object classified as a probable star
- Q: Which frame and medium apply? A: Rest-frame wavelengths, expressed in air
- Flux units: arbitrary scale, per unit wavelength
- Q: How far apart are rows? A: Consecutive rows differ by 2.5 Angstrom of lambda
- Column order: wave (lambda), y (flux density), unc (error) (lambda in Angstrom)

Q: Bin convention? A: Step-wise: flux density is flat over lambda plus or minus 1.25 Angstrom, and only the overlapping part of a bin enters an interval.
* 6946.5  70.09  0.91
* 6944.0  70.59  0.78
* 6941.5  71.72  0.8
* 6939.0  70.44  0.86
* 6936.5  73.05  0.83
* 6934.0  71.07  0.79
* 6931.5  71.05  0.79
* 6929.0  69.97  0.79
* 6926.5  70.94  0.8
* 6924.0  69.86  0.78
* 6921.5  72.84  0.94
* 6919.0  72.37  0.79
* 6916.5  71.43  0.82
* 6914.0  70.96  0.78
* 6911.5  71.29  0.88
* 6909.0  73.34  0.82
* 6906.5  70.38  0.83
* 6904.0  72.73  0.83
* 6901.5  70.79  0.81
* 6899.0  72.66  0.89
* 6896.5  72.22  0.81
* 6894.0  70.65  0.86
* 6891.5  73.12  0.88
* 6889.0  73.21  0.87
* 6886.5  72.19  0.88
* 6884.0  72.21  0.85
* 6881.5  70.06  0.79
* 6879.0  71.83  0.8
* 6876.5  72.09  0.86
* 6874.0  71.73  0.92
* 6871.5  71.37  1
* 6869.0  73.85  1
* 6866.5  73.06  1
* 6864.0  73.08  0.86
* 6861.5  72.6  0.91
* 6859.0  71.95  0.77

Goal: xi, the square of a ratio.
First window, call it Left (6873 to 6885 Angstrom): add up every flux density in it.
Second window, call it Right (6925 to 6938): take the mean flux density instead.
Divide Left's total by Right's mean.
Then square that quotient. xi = 25.3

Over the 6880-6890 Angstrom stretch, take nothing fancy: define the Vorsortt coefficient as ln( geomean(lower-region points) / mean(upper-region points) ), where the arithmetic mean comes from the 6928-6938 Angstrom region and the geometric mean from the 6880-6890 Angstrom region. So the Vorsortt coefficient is 0.009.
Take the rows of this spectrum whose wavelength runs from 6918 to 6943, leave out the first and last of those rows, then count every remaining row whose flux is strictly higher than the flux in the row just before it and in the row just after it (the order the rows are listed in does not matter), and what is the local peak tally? 3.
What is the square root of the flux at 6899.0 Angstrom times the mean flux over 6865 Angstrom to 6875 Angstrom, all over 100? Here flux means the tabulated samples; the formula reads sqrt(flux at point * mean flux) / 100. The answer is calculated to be 0.726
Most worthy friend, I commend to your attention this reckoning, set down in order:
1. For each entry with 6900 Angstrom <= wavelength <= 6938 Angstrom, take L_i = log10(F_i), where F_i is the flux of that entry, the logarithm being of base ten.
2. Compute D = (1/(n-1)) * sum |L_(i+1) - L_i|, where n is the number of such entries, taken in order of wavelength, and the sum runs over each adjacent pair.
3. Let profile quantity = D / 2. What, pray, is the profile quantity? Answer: 0.0043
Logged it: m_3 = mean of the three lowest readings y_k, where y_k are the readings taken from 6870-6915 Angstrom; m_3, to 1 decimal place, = 70.4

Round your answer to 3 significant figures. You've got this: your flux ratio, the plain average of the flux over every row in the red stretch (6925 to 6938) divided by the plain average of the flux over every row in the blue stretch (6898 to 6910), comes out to 0.989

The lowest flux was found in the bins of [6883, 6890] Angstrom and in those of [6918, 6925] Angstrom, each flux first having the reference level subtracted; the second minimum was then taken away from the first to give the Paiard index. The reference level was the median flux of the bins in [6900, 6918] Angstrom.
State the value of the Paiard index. 2.3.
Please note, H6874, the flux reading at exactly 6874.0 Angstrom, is 71.73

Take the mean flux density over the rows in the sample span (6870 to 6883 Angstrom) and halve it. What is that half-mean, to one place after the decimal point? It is 35.7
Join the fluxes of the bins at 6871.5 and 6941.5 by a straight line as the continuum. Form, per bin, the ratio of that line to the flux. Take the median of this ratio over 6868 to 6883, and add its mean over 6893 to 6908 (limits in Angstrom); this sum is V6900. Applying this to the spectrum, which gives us 1.99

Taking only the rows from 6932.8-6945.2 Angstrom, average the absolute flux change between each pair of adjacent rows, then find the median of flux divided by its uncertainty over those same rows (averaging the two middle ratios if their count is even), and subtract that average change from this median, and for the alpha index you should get 87.9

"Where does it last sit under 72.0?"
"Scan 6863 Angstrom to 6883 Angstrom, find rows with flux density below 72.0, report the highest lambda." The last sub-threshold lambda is 6881.5 Angstrom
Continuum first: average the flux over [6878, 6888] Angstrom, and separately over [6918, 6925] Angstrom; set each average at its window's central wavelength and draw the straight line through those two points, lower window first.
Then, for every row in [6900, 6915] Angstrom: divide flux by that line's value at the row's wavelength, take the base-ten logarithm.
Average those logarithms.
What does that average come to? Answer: -0.0005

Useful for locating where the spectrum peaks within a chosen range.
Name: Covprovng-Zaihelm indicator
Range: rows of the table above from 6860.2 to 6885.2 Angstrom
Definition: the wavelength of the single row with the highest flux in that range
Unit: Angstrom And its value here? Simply 6869.0 Angstrom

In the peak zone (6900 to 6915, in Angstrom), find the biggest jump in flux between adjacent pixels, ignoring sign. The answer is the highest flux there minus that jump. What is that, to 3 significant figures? 70.4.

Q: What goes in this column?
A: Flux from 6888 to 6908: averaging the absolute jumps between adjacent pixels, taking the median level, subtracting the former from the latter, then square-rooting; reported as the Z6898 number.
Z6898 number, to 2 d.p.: 8.42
